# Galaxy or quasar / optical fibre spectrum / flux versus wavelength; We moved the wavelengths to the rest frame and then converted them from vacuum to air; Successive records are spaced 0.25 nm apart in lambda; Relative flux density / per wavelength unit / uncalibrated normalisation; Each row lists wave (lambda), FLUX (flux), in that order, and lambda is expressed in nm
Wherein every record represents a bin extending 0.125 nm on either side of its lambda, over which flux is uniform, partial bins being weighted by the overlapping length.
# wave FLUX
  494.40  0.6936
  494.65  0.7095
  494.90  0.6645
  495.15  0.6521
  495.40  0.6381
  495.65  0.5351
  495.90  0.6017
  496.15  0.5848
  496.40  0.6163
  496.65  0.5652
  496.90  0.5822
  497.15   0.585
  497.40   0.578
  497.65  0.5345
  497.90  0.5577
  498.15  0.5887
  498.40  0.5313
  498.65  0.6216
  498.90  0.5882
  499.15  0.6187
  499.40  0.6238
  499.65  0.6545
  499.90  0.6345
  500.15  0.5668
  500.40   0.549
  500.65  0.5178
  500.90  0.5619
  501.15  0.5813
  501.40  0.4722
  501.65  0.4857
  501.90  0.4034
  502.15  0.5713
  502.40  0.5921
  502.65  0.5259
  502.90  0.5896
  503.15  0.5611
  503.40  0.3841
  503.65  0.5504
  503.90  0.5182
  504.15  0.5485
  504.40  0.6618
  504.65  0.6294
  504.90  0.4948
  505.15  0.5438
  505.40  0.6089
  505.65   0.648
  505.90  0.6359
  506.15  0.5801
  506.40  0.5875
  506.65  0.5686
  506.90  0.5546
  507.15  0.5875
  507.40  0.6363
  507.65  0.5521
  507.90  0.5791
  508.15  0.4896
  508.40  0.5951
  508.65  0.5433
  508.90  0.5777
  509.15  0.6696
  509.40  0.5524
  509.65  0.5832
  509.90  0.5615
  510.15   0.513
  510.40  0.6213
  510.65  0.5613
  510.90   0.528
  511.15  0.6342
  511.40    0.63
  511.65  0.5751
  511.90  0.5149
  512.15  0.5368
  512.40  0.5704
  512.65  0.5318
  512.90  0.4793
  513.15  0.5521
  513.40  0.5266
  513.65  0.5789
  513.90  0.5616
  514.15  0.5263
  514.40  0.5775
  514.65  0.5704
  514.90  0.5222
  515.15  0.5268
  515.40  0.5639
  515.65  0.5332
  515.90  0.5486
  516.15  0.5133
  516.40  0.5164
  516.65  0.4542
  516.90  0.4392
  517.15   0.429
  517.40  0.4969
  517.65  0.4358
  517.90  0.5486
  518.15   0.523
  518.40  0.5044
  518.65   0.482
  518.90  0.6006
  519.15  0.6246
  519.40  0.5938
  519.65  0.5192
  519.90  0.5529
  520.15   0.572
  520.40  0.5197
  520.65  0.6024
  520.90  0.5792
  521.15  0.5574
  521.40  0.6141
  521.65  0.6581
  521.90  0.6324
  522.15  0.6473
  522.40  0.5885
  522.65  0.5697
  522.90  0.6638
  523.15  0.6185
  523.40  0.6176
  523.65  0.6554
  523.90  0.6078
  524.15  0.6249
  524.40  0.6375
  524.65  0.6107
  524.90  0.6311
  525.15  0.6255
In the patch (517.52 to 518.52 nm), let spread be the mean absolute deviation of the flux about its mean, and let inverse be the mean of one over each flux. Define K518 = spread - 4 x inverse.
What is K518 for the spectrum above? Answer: -8.0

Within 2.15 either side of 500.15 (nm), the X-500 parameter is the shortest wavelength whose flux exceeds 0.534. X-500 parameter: 498.15 nm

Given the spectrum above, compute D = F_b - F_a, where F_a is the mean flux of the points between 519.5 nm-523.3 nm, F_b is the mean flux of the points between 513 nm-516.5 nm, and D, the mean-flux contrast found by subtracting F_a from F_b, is -0.049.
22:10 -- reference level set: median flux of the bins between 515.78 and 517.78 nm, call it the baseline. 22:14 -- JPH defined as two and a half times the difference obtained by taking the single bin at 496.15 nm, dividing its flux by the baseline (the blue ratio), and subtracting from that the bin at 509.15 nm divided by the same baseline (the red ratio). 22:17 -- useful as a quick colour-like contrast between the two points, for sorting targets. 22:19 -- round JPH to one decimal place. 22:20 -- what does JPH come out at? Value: -0.4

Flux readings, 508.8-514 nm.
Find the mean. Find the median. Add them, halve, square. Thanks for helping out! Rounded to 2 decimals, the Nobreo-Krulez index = 0.32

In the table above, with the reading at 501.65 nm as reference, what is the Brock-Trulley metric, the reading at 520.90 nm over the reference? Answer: 1.19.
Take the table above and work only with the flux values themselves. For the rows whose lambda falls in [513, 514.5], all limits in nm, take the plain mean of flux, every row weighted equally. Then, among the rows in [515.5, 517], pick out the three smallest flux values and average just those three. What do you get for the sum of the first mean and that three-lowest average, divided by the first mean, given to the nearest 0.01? 1.85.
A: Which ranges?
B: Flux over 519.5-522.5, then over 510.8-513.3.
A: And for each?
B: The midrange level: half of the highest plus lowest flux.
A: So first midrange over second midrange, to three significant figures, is 1.06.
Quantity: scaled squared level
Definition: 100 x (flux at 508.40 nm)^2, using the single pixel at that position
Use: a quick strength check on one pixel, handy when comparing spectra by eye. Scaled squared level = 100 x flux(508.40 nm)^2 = 35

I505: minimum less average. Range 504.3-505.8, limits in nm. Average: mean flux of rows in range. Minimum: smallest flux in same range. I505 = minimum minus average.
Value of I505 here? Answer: -0.10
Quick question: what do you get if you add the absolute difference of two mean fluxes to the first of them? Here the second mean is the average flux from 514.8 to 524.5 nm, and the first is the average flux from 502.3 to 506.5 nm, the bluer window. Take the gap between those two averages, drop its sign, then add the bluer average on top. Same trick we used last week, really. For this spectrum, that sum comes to 0.575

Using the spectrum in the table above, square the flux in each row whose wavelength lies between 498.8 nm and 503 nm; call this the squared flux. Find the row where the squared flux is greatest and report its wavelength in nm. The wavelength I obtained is 499.65 nm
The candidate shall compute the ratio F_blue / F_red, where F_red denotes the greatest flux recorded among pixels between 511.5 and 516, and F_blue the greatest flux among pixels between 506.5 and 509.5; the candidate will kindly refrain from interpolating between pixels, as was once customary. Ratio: 1.16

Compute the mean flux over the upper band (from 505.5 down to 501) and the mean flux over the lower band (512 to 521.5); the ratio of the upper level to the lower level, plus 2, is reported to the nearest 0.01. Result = 3.01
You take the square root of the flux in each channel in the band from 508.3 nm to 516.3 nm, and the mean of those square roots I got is 0.747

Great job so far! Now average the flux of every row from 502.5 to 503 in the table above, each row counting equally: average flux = 0.558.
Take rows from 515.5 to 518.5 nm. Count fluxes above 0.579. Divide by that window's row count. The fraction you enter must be 0.0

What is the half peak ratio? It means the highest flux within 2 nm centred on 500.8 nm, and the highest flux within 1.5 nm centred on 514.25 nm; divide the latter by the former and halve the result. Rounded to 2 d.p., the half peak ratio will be 0.46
